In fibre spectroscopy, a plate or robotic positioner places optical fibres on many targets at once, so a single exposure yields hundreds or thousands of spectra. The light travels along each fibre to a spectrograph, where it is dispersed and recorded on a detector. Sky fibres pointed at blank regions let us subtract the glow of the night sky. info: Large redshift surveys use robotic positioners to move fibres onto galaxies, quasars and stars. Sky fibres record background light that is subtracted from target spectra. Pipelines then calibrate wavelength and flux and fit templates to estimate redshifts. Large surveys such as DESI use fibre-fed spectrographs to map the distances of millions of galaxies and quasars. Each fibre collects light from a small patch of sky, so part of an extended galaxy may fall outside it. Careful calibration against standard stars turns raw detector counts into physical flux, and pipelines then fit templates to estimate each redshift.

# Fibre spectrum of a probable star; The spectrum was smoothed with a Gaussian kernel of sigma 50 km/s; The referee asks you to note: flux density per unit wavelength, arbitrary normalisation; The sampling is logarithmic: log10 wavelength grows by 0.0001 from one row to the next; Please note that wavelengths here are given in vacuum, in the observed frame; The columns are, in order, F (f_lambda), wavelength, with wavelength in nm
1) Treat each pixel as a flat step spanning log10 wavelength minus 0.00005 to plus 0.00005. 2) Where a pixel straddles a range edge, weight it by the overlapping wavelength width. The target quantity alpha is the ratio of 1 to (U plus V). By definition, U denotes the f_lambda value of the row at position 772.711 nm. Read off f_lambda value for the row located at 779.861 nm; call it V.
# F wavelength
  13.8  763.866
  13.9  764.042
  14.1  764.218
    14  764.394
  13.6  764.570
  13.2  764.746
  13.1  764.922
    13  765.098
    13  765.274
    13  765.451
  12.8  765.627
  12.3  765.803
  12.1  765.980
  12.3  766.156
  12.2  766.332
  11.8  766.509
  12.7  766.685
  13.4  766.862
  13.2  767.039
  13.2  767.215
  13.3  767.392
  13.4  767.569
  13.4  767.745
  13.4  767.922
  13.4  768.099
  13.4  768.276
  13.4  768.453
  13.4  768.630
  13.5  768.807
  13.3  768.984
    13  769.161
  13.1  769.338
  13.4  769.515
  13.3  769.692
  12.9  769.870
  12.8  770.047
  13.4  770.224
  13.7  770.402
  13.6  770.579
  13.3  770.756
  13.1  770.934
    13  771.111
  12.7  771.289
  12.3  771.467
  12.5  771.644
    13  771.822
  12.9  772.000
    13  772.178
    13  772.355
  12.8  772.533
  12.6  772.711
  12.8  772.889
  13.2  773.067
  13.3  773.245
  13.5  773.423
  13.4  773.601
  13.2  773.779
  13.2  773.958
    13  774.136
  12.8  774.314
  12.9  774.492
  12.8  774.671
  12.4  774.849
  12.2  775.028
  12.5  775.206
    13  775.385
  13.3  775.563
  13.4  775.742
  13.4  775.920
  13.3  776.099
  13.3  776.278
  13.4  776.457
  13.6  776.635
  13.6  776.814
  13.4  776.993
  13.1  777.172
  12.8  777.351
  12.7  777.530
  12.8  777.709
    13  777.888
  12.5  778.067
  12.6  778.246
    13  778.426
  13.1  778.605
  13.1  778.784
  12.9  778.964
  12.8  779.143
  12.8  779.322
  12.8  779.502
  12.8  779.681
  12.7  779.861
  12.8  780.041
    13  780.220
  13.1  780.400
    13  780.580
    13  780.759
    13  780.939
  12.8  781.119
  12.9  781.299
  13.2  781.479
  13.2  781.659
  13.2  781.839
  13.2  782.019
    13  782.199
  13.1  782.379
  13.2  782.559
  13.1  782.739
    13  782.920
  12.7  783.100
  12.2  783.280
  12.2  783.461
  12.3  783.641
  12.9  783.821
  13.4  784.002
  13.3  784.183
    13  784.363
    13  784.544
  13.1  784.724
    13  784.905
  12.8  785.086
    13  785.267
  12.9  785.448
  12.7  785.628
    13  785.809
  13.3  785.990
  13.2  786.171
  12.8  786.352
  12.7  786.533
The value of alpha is 0.0395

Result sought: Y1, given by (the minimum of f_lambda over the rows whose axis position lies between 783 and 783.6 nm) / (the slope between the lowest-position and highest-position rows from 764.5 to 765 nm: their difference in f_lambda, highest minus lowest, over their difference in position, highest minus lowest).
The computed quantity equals -9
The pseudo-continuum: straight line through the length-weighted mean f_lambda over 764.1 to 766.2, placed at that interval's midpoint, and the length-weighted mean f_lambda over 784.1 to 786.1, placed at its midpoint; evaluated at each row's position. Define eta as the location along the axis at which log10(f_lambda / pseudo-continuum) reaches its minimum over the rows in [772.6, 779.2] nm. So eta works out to 775.028 nm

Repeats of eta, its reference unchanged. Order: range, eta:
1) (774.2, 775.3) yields 775.028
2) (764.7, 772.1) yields 766.509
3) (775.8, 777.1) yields 776.099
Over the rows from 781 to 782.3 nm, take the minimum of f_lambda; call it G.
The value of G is 12.8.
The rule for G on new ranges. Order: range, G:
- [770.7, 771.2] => 13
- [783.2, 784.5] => 12.2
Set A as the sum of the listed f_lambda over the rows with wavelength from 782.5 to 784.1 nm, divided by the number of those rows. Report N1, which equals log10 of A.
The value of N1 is 1.11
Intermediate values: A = 12.8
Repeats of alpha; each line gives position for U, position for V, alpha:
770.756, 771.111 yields 0.0380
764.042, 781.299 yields 0.0373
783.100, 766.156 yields 0.0400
